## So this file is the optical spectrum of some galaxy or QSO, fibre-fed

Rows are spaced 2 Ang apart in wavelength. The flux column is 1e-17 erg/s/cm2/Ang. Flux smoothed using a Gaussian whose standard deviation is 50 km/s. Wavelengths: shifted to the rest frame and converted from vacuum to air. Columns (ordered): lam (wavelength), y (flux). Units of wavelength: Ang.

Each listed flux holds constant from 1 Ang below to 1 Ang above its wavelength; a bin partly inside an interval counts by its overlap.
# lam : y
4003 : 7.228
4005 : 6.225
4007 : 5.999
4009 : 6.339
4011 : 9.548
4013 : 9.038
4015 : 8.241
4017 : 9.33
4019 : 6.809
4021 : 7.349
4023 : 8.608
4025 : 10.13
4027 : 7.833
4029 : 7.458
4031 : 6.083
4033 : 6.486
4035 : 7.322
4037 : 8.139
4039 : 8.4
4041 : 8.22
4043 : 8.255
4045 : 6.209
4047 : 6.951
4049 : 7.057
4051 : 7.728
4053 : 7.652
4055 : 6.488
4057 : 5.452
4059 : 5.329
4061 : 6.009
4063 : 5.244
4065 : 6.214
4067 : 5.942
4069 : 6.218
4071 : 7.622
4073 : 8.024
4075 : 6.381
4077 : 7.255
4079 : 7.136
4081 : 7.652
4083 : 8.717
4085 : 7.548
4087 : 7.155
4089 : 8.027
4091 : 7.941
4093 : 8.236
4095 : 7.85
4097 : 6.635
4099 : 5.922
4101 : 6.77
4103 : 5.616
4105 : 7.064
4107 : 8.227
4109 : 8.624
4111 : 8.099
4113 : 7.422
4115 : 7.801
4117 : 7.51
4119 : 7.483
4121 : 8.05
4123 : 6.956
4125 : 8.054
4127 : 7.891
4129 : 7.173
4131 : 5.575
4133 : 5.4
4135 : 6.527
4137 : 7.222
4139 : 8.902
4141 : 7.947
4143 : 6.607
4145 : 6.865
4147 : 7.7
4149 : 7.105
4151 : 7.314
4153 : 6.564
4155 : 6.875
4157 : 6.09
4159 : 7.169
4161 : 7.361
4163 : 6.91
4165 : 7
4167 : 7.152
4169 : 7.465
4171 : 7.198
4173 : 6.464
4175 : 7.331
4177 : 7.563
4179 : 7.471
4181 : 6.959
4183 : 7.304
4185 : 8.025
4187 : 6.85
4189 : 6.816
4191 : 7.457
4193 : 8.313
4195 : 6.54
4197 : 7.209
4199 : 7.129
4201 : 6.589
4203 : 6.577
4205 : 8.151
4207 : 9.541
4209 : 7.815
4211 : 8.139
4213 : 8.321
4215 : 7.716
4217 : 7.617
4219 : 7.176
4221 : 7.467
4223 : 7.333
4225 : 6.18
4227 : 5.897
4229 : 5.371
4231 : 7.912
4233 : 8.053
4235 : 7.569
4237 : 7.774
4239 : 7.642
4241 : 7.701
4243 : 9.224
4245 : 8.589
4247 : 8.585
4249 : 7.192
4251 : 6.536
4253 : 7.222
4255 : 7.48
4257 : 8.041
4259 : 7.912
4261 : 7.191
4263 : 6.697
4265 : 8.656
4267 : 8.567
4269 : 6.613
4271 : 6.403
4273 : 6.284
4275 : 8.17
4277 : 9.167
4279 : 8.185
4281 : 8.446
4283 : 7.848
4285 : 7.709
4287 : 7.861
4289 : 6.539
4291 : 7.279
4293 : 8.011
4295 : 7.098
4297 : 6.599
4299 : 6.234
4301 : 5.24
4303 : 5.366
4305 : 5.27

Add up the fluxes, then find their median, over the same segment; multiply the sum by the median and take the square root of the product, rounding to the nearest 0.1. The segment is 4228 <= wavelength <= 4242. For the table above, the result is 20.0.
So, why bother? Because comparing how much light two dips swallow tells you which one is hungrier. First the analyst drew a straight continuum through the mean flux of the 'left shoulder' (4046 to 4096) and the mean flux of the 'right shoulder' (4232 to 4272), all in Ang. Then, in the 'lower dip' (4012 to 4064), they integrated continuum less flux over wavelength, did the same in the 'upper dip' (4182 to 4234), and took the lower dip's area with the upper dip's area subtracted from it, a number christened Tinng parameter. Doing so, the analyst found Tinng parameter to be -32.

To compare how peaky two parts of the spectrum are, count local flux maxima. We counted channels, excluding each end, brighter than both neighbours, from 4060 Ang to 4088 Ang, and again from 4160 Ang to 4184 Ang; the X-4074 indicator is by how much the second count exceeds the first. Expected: -2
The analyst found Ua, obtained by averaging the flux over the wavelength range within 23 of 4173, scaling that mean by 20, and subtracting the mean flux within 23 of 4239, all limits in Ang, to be 135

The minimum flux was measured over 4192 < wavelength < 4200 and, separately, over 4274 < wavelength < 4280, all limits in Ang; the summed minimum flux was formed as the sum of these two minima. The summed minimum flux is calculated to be 14.7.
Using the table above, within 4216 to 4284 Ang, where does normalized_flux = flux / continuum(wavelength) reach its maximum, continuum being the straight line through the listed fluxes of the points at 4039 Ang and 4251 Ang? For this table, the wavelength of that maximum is 4277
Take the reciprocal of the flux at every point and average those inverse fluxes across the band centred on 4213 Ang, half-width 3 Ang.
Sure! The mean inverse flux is 0.124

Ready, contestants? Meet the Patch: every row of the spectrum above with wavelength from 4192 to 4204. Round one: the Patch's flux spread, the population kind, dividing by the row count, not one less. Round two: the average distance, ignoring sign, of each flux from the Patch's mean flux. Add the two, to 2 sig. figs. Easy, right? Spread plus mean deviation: 1.1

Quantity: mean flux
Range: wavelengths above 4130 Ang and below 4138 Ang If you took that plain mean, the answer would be 6.18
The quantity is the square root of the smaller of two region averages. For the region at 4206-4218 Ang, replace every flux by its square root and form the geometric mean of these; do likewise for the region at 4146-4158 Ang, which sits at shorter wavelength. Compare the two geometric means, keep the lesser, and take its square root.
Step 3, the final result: 1.62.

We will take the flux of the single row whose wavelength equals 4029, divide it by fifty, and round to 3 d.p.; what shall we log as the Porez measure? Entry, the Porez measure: 0.149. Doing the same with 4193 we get 0.166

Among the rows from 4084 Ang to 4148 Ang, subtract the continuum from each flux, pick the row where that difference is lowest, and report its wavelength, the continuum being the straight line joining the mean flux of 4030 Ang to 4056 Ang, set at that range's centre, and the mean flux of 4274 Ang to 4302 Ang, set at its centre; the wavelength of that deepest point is 4133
